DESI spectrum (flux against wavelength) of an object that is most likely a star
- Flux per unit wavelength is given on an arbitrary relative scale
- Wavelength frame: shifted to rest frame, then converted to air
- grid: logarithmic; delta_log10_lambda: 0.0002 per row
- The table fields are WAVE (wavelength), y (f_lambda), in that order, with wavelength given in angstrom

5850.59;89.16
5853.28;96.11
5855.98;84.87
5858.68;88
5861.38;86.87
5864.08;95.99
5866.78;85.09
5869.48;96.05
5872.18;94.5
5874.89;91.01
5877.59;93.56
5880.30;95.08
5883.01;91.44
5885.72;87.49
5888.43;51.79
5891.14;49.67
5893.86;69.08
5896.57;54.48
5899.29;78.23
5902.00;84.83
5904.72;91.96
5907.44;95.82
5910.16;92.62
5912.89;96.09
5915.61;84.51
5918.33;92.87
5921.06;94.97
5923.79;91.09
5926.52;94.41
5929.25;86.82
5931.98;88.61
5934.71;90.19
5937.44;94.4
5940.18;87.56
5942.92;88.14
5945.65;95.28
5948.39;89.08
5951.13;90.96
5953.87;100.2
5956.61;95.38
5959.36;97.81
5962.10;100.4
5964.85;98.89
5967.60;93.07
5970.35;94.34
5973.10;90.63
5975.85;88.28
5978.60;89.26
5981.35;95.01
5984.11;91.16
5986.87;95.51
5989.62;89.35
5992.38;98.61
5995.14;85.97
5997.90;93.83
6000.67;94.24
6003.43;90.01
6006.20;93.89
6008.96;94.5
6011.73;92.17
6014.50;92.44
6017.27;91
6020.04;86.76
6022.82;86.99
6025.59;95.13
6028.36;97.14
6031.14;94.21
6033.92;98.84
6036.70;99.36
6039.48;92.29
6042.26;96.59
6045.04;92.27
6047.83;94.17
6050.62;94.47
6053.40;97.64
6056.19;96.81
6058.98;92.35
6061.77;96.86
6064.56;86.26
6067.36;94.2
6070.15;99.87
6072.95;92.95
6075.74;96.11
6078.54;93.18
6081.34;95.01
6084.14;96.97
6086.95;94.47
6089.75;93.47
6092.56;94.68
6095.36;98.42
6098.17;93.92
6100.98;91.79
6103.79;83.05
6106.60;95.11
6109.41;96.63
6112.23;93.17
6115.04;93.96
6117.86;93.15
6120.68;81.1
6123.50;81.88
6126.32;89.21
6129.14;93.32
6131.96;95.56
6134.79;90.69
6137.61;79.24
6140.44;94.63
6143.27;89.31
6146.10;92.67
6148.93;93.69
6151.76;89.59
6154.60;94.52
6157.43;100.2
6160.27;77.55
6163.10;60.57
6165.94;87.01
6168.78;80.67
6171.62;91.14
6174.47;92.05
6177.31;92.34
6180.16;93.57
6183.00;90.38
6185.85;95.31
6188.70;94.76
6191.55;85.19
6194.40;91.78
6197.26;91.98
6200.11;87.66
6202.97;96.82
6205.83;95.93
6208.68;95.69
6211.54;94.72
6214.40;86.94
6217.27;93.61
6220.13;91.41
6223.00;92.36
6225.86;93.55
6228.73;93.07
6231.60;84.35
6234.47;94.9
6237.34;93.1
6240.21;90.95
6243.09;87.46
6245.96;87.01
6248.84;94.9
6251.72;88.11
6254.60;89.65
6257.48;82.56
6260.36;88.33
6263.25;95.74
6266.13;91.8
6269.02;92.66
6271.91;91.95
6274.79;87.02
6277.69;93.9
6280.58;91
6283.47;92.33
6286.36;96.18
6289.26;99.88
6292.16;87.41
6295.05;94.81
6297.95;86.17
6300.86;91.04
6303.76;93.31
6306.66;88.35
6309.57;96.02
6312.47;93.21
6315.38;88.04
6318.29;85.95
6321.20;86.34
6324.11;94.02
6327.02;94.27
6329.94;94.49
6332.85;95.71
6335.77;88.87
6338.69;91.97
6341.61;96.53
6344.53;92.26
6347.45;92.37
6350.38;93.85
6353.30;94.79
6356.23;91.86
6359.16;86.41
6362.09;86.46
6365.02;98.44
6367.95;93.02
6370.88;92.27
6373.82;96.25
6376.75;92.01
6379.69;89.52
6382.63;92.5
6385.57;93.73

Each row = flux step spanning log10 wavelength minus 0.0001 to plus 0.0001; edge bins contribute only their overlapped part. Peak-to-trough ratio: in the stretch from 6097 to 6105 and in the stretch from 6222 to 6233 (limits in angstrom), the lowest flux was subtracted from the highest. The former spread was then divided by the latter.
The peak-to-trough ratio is 1.2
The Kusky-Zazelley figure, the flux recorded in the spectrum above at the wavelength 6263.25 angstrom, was 95.74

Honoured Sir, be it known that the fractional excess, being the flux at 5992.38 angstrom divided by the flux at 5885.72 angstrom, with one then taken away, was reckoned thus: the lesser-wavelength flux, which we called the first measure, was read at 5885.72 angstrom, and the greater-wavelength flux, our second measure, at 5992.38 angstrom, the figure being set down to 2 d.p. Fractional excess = 0.13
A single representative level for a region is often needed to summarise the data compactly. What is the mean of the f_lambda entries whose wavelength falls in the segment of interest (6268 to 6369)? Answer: 92.0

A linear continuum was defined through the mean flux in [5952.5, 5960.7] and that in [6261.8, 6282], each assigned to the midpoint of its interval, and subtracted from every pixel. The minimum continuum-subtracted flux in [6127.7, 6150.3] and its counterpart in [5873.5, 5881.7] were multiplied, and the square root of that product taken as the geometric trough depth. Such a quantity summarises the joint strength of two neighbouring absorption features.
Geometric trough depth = 11.2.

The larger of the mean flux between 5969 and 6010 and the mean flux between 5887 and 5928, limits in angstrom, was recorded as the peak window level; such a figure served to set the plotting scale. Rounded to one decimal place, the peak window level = 92.3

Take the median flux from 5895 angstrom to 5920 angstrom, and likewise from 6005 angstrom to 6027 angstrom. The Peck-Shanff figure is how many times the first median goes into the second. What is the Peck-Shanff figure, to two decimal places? 1.00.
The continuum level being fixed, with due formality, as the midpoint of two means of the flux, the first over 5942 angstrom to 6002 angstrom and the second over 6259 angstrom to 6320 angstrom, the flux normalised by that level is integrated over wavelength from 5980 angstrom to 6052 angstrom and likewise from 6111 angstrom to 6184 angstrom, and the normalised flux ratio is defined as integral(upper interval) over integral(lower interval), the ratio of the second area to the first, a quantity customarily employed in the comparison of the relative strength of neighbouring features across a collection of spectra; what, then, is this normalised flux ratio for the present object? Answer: 0.97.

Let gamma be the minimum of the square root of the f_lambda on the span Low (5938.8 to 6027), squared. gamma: 86.0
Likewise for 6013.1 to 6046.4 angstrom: 86.8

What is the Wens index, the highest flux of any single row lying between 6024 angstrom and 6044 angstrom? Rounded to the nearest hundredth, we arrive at 99.36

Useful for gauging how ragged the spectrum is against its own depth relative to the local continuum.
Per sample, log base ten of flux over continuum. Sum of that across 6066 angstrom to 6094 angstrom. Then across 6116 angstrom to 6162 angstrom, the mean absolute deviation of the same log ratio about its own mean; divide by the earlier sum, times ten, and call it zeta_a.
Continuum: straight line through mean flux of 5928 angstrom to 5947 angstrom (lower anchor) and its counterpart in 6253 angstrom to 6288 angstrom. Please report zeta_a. 1.2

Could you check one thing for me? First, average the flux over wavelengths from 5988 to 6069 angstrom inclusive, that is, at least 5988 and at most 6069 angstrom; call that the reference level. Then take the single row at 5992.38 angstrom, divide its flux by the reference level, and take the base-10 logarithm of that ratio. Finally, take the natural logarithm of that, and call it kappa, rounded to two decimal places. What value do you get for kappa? -3.75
